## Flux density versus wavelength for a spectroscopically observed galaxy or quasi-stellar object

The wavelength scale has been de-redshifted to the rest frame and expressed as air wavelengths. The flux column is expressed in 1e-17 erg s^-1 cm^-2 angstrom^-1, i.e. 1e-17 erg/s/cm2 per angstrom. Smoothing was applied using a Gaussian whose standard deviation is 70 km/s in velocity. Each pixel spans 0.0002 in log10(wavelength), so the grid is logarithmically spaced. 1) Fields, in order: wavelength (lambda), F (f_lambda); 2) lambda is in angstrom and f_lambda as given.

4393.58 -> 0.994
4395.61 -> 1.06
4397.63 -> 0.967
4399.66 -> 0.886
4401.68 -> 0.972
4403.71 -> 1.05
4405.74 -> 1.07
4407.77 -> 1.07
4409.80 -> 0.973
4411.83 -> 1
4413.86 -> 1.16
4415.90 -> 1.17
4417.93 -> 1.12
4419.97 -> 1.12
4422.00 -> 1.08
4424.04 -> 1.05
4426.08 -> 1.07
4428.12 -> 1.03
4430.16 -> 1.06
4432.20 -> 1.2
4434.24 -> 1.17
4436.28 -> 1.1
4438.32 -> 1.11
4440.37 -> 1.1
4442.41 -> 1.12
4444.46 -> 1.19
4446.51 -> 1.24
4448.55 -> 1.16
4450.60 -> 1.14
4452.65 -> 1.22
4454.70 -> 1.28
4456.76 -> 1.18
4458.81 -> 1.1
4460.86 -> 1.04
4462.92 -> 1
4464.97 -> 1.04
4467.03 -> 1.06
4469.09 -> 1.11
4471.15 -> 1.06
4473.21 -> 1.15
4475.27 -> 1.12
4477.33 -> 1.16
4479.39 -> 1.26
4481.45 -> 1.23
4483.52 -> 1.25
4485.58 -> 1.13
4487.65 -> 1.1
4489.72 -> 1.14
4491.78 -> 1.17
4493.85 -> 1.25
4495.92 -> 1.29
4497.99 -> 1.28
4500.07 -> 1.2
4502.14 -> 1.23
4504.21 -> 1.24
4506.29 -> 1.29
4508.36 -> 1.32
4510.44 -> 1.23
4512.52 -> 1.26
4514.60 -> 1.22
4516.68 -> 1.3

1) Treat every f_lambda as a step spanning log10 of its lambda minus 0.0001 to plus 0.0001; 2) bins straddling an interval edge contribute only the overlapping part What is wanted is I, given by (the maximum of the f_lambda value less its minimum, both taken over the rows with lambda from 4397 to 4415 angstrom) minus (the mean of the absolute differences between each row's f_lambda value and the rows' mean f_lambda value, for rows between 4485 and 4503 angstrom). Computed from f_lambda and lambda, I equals 0.217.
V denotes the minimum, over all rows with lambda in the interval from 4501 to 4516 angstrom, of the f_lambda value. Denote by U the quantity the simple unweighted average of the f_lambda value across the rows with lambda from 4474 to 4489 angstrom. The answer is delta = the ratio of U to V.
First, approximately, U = 1.18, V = 1.22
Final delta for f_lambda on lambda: 0.97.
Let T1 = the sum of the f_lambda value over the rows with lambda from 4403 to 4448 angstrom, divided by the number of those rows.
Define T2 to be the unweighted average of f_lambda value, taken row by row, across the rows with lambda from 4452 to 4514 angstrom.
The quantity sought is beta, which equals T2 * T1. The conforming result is 1.30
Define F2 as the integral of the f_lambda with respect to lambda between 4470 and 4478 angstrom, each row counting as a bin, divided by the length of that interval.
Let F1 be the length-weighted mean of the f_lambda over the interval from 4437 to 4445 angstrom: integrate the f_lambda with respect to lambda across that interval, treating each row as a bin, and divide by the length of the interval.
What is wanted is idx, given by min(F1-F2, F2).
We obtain 0.00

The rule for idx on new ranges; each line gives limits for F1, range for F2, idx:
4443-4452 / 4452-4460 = -0.01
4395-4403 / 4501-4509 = -0.30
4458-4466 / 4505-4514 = -0.23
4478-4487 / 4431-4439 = 0.06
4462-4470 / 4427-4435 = -0.06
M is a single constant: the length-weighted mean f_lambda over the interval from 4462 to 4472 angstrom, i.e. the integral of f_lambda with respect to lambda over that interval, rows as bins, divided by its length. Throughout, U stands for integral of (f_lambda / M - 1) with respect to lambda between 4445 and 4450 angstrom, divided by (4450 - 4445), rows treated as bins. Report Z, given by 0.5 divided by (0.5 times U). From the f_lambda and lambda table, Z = 7.5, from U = 0.13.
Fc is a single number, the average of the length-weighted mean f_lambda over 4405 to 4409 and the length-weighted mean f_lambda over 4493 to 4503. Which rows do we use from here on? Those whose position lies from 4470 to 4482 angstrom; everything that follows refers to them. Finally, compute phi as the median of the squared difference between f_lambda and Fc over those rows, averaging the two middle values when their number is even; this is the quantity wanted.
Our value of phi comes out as 0.0033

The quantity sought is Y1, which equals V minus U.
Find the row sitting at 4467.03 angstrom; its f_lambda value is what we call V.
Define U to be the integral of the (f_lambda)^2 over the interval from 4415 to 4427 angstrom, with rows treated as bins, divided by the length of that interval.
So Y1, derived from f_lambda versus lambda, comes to -0.15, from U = 1.21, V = 1.06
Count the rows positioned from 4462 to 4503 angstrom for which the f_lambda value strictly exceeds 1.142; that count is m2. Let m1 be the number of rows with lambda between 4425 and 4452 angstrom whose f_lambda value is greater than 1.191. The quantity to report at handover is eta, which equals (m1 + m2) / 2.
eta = 6.5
